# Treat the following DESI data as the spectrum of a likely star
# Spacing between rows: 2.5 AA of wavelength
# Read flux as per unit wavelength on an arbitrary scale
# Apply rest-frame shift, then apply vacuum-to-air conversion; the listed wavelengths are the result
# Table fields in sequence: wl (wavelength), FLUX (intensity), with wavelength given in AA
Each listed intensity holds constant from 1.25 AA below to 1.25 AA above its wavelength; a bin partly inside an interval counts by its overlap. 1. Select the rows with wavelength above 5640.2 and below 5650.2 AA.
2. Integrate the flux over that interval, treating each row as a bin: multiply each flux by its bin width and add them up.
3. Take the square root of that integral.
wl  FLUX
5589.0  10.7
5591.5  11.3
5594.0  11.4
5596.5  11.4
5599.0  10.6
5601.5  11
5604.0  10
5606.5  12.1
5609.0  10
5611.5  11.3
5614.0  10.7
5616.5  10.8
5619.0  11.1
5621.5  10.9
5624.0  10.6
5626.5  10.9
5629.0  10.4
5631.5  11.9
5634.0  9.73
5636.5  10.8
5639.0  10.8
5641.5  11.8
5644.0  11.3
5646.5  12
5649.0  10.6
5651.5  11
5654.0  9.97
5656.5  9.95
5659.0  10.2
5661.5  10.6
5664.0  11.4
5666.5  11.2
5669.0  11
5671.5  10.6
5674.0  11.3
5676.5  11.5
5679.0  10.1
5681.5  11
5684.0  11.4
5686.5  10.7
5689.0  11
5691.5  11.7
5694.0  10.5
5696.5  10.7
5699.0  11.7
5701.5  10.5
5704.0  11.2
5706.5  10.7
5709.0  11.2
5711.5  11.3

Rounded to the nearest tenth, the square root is 10.7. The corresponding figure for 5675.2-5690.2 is 12.8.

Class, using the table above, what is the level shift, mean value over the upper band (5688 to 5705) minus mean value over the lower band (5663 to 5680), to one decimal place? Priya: 0.0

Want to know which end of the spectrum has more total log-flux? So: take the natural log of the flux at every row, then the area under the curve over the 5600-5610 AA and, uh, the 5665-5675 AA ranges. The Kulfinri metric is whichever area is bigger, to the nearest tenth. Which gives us 24.0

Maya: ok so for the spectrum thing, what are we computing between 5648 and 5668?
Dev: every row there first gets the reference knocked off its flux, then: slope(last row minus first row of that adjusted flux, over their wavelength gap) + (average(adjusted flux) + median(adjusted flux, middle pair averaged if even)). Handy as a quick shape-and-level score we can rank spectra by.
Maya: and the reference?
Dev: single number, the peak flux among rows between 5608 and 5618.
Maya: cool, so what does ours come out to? -1.35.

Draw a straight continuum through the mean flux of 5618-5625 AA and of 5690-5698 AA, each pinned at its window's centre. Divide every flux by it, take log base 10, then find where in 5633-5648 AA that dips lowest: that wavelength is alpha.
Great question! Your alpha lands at 5634.0 AA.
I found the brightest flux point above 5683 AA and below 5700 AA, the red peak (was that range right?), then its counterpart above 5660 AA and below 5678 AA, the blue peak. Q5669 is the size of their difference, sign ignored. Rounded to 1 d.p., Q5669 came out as 0.2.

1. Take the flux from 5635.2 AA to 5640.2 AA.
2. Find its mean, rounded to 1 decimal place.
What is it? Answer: 10.8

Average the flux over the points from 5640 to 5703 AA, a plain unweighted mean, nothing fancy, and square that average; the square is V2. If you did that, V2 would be 120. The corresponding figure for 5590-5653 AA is 120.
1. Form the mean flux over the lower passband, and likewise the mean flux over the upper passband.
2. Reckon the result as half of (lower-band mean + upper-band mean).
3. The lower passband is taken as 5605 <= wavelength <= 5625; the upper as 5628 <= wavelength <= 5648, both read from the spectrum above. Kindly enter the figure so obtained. 11.0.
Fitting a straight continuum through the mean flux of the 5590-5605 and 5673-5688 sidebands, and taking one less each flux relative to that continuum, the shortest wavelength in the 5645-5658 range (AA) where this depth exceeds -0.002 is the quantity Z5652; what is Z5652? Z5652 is 5649.0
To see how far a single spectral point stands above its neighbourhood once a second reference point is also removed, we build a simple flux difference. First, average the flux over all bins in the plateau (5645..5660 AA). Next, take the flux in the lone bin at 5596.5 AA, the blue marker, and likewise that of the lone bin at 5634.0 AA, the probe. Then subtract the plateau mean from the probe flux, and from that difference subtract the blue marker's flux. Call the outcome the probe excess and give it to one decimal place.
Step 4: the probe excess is -12.3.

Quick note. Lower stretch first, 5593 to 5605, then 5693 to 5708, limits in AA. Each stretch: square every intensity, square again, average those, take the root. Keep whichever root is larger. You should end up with 119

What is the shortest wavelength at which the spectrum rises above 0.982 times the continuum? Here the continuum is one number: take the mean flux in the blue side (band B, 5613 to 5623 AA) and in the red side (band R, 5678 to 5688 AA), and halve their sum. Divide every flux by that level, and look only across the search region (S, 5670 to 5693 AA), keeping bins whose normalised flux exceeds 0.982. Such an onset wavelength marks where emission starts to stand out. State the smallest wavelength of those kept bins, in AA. 5674.0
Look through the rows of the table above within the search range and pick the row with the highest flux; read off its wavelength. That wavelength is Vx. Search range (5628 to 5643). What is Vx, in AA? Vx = 5631.5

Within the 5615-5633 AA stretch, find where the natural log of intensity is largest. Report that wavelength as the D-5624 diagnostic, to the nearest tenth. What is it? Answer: 5631.5 AA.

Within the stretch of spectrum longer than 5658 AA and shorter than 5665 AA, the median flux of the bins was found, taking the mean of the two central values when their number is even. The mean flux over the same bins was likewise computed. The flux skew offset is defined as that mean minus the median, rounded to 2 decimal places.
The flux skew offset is 0.13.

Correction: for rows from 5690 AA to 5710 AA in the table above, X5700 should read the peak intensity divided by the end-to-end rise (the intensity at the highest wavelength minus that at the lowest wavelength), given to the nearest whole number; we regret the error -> -23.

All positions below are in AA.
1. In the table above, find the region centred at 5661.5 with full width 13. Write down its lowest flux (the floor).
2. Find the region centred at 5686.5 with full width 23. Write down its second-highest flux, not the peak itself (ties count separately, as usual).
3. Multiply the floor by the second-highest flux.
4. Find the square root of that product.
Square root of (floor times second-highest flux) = 10.7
